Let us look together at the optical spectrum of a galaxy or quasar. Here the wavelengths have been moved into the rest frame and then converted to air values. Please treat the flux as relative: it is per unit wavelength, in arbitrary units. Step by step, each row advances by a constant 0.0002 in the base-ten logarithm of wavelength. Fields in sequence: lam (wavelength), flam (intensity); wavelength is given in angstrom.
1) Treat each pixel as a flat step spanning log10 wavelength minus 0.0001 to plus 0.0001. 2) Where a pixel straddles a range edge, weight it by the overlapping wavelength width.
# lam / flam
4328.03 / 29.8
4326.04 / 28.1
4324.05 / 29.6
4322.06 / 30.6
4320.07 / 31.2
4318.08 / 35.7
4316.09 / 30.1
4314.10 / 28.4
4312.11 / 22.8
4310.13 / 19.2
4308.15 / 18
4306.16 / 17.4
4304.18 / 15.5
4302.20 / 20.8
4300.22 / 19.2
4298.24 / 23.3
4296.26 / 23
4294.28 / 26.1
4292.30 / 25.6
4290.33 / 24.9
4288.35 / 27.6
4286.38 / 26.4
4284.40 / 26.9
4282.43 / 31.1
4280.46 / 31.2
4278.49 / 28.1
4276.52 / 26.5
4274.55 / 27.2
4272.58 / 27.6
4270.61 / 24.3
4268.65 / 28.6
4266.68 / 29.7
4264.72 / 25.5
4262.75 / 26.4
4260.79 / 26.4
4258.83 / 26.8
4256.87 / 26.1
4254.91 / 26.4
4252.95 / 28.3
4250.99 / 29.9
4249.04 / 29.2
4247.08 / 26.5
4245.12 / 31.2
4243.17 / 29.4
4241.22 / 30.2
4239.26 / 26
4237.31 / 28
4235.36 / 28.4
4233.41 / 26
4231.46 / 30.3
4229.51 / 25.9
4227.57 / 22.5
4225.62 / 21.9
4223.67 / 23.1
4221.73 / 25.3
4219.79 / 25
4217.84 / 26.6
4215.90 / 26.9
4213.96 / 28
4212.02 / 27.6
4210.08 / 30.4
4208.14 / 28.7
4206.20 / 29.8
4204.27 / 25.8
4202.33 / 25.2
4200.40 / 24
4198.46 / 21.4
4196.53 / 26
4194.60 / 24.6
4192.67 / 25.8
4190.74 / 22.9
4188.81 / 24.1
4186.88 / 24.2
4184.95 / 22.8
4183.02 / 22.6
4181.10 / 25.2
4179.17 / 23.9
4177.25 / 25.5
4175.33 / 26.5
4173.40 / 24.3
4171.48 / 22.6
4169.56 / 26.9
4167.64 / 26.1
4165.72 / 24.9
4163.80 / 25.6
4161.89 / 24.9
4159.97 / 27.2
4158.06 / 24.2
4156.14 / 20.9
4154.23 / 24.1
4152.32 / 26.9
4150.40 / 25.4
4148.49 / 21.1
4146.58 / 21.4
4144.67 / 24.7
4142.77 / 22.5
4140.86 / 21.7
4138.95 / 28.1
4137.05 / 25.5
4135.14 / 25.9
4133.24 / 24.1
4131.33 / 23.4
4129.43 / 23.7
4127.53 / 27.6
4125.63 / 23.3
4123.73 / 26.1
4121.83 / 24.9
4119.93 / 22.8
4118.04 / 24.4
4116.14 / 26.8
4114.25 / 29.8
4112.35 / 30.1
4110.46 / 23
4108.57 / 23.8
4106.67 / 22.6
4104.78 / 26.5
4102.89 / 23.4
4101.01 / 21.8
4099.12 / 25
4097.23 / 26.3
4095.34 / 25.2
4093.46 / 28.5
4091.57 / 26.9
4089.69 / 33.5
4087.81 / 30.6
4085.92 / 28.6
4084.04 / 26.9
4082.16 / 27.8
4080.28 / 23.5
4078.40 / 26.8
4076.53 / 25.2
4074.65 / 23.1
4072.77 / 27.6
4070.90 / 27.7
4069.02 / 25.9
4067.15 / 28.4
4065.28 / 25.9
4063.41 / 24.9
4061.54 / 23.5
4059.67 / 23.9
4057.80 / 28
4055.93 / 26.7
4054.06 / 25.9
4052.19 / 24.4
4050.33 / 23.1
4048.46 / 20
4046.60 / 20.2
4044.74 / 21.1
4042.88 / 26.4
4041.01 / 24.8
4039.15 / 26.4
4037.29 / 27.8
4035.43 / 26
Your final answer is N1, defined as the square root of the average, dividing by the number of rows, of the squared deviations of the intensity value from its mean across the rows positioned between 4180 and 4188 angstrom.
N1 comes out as 1.1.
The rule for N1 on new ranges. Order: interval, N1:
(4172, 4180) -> 1.0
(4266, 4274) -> 2.0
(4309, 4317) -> 4.4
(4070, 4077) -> 1.9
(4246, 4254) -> 1.3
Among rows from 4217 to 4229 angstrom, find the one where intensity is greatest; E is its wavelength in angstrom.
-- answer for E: 4217.84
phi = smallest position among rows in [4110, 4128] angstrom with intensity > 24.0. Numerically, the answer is 4112.35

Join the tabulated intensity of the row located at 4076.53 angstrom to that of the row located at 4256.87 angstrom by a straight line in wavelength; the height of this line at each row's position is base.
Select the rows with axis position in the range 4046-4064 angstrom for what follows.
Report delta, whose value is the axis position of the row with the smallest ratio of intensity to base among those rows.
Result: 4048.46 angstrom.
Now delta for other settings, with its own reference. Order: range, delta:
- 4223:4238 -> 4225.62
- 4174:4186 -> 4183.02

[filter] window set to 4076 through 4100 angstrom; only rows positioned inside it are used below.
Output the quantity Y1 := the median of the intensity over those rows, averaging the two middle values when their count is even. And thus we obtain 26.9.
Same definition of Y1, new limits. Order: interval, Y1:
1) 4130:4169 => 24.8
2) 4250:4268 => 26.4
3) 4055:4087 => 26.7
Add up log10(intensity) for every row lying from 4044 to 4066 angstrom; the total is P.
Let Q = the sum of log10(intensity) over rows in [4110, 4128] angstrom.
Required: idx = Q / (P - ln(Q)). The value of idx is 1.0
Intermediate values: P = 17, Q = 14.1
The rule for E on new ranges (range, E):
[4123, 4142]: 4138.95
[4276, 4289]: 4280.46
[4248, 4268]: 4250.99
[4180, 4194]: 4192.67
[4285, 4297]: 4288.35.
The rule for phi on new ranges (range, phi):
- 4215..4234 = 4215.90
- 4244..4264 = 4245.12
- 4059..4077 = 4063.41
